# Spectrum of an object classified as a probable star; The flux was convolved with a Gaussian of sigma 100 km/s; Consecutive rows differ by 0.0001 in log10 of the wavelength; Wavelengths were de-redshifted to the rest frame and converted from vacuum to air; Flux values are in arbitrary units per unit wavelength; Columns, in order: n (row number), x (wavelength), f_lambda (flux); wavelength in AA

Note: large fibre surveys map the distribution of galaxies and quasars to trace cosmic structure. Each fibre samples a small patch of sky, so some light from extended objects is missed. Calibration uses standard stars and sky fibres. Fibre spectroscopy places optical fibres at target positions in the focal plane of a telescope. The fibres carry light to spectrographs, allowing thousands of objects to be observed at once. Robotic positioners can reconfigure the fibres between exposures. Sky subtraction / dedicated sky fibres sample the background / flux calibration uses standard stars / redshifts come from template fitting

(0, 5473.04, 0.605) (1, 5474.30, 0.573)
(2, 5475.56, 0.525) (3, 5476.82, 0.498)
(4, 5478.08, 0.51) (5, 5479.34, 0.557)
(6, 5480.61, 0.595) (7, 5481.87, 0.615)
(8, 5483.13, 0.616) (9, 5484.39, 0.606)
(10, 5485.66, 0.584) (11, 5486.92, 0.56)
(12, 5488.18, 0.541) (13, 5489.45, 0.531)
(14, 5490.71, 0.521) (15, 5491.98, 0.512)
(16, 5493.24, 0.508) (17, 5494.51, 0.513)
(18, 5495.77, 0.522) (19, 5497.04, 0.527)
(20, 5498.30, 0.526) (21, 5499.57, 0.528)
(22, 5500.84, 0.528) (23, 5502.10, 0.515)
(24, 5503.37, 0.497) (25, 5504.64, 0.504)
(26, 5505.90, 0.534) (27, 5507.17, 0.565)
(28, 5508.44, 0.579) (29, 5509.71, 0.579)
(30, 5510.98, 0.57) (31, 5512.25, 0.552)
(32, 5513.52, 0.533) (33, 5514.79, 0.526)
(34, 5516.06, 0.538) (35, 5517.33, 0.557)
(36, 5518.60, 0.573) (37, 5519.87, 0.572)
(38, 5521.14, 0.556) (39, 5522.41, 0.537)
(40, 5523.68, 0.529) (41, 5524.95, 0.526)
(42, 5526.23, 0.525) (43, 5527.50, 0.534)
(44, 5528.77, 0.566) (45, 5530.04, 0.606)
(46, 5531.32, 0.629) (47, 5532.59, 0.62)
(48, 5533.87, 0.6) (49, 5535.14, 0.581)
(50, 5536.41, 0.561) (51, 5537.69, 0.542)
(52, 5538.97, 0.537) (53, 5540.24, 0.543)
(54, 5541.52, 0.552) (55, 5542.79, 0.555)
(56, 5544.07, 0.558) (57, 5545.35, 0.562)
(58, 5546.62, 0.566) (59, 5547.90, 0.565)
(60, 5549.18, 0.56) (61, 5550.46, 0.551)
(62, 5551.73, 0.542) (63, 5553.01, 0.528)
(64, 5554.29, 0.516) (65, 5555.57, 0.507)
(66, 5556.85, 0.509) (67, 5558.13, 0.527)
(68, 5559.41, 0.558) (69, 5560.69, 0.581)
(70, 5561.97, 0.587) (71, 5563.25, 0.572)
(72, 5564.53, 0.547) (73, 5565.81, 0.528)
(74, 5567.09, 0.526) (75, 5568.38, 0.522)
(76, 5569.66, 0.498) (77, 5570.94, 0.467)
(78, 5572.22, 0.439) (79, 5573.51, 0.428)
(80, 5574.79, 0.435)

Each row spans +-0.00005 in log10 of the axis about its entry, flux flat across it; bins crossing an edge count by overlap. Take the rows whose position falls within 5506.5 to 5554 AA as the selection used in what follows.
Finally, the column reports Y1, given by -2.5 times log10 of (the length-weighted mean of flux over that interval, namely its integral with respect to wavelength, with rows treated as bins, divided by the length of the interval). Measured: 0.633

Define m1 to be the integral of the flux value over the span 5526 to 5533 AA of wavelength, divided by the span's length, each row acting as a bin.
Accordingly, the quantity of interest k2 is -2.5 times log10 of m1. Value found 0.59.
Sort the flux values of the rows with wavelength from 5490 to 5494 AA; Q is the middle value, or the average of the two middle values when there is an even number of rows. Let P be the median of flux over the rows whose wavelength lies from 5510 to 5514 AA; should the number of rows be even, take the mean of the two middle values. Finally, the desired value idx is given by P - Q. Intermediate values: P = 0.55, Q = 0.512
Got 0.04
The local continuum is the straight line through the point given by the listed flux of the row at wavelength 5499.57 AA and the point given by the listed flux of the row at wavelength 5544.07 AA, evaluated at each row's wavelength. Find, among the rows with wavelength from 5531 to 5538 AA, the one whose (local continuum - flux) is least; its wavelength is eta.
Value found 5531.32 AA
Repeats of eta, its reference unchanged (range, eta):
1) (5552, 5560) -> 5559.41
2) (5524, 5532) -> 5531.32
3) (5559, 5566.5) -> 5561.97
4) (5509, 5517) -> 5509.71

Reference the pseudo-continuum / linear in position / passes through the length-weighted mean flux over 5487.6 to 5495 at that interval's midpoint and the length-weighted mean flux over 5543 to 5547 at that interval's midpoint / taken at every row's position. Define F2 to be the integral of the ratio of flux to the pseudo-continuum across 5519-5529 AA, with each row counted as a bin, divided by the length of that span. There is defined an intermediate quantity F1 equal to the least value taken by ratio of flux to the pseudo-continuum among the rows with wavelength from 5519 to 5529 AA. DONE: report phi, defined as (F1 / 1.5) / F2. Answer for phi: 0.642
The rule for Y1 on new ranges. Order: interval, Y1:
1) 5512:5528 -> 0.663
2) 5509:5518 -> 0.648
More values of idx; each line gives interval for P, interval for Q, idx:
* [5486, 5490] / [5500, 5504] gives 0.03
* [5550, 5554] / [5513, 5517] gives 0.01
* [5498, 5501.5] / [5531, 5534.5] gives -0.09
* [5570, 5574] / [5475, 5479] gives -0.07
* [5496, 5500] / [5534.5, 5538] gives -0.03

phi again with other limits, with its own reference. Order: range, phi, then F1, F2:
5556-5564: 0.615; 0.89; 0.97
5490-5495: 0.659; 0.97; 0.99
